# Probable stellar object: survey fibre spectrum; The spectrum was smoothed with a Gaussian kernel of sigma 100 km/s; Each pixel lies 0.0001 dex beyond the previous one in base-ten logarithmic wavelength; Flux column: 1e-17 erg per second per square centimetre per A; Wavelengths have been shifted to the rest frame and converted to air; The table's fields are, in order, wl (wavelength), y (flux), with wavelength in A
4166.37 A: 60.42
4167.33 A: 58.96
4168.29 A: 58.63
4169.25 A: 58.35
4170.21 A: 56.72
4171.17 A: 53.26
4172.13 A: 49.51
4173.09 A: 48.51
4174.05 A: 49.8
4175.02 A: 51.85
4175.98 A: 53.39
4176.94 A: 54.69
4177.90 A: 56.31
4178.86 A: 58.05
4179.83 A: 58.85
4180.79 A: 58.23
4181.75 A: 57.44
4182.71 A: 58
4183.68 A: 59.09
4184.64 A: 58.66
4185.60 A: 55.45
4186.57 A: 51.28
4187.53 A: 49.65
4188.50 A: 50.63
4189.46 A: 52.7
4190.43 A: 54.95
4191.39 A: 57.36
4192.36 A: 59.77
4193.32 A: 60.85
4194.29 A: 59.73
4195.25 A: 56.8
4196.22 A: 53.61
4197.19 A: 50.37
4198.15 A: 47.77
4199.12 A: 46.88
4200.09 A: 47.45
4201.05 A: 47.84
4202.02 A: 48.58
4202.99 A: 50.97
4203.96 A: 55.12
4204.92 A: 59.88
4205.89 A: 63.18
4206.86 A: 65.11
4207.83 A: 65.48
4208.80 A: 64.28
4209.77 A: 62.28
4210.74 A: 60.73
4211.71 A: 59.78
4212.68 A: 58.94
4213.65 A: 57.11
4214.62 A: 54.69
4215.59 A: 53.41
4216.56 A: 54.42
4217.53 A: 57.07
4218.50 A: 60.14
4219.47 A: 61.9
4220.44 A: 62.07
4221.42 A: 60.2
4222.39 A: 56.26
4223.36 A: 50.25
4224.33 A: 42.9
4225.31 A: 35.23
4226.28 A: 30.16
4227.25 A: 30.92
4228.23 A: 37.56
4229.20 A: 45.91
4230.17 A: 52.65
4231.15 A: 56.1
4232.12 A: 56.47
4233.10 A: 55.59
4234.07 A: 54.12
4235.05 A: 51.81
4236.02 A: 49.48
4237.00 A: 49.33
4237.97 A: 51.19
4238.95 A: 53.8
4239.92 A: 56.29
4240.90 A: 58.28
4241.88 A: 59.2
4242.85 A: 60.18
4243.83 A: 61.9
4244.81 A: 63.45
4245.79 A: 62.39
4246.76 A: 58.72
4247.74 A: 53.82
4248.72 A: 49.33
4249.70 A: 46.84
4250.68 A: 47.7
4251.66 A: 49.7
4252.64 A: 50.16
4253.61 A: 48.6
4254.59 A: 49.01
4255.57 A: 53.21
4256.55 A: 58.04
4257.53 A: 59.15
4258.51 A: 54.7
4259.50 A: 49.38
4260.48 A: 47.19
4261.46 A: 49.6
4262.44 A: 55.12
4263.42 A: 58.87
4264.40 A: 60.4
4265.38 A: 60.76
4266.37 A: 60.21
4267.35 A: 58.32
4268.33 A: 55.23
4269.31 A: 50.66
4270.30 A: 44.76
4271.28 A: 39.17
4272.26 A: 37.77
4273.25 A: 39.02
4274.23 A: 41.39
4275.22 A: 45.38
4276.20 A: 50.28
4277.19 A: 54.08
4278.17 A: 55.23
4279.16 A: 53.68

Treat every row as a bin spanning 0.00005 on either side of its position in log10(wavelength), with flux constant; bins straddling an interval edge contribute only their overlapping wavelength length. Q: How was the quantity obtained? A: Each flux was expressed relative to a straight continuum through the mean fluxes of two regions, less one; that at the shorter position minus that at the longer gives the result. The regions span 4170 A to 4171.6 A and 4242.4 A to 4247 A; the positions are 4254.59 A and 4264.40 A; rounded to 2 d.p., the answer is -0.17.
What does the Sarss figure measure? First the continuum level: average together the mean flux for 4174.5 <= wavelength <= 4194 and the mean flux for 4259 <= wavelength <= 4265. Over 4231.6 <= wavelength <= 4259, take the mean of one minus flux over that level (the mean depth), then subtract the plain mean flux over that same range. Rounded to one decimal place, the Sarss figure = -54.4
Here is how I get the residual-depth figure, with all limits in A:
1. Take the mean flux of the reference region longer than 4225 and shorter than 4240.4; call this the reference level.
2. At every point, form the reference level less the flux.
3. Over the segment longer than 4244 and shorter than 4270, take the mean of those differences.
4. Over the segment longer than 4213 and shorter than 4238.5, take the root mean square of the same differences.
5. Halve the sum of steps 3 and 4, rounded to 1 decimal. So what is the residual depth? 1.5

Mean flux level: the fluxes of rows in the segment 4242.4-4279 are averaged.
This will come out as 52.4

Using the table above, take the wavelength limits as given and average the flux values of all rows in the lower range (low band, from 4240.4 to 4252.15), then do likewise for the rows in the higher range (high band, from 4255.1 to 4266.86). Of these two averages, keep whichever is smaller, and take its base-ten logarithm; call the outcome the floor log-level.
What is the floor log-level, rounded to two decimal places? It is 1.74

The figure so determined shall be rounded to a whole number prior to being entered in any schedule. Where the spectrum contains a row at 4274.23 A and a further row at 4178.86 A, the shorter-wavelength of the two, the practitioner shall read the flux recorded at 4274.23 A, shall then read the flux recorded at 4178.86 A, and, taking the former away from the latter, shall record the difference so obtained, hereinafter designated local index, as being 17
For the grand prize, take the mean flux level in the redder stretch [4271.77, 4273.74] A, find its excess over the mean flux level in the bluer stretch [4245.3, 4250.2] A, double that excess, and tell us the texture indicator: -32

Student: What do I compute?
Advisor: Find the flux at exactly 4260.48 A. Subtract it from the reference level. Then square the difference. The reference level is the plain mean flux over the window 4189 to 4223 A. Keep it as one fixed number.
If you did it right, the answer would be 92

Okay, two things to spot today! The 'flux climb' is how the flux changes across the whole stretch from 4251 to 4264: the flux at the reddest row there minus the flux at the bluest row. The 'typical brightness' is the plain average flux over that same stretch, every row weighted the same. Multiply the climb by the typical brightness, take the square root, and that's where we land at 22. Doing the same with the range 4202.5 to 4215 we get 15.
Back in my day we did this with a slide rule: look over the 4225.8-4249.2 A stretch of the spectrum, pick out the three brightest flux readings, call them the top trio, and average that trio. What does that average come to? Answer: 62.6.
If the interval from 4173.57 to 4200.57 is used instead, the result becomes 60.1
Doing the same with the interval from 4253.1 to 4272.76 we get 60.5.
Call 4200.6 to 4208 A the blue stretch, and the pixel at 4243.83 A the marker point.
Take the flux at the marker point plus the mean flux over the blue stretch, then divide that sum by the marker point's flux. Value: 1.92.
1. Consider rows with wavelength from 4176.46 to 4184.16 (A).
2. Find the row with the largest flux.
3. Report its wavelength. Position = 4183.68 A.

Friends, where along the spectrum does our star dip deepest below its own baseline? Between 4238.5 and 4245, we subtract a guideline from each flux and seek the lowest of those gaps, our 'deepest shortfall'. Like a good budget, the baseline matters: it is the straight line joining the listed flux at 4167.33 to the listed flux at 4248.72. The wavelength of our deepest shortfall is 4238.95 A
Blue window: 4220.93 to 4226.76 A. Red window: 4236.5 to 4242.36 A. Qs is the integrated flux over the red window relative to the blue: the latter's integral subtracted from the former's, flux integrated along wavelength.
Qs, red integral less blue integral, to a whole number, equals 53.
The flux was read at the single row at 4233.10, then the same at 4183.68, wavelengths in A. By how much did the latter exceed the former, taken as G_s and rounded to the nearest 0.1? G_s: 3.5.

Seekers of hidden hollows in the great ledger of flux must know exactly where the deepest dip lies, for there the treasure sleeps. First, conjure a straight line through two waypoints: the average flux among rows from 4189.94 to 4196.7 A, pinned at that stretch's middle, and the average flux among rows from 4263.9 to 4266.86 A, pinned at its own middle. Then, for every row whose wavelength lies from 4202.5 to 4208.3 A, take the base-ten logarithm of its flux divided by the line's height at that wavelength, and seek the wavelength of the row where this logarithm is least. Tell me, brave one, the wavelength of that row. 4202.99 A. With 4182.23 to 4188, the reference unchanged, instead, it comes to 4187.53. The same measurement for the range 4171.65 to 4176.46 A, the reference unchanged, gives 4173.09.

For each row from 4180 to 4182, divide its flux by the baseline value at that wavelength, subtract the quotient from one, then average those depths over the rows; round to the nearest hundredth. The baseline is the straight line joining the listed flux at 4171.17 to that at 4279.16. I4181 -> -0.09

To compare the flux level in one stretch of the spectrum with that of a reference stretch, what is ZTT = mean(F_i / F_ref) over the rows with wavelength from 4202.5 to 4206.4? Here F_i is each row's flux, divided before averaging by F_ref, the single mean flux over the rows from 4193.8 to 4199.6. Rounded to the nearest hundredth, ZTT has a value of 1.09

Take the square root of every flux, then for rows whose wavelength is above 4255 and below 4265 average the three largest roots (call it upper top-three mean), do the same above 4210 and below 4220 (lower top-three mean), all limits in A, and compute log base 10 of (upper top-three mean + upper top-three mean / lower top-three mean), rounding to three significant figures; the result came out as 0.940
